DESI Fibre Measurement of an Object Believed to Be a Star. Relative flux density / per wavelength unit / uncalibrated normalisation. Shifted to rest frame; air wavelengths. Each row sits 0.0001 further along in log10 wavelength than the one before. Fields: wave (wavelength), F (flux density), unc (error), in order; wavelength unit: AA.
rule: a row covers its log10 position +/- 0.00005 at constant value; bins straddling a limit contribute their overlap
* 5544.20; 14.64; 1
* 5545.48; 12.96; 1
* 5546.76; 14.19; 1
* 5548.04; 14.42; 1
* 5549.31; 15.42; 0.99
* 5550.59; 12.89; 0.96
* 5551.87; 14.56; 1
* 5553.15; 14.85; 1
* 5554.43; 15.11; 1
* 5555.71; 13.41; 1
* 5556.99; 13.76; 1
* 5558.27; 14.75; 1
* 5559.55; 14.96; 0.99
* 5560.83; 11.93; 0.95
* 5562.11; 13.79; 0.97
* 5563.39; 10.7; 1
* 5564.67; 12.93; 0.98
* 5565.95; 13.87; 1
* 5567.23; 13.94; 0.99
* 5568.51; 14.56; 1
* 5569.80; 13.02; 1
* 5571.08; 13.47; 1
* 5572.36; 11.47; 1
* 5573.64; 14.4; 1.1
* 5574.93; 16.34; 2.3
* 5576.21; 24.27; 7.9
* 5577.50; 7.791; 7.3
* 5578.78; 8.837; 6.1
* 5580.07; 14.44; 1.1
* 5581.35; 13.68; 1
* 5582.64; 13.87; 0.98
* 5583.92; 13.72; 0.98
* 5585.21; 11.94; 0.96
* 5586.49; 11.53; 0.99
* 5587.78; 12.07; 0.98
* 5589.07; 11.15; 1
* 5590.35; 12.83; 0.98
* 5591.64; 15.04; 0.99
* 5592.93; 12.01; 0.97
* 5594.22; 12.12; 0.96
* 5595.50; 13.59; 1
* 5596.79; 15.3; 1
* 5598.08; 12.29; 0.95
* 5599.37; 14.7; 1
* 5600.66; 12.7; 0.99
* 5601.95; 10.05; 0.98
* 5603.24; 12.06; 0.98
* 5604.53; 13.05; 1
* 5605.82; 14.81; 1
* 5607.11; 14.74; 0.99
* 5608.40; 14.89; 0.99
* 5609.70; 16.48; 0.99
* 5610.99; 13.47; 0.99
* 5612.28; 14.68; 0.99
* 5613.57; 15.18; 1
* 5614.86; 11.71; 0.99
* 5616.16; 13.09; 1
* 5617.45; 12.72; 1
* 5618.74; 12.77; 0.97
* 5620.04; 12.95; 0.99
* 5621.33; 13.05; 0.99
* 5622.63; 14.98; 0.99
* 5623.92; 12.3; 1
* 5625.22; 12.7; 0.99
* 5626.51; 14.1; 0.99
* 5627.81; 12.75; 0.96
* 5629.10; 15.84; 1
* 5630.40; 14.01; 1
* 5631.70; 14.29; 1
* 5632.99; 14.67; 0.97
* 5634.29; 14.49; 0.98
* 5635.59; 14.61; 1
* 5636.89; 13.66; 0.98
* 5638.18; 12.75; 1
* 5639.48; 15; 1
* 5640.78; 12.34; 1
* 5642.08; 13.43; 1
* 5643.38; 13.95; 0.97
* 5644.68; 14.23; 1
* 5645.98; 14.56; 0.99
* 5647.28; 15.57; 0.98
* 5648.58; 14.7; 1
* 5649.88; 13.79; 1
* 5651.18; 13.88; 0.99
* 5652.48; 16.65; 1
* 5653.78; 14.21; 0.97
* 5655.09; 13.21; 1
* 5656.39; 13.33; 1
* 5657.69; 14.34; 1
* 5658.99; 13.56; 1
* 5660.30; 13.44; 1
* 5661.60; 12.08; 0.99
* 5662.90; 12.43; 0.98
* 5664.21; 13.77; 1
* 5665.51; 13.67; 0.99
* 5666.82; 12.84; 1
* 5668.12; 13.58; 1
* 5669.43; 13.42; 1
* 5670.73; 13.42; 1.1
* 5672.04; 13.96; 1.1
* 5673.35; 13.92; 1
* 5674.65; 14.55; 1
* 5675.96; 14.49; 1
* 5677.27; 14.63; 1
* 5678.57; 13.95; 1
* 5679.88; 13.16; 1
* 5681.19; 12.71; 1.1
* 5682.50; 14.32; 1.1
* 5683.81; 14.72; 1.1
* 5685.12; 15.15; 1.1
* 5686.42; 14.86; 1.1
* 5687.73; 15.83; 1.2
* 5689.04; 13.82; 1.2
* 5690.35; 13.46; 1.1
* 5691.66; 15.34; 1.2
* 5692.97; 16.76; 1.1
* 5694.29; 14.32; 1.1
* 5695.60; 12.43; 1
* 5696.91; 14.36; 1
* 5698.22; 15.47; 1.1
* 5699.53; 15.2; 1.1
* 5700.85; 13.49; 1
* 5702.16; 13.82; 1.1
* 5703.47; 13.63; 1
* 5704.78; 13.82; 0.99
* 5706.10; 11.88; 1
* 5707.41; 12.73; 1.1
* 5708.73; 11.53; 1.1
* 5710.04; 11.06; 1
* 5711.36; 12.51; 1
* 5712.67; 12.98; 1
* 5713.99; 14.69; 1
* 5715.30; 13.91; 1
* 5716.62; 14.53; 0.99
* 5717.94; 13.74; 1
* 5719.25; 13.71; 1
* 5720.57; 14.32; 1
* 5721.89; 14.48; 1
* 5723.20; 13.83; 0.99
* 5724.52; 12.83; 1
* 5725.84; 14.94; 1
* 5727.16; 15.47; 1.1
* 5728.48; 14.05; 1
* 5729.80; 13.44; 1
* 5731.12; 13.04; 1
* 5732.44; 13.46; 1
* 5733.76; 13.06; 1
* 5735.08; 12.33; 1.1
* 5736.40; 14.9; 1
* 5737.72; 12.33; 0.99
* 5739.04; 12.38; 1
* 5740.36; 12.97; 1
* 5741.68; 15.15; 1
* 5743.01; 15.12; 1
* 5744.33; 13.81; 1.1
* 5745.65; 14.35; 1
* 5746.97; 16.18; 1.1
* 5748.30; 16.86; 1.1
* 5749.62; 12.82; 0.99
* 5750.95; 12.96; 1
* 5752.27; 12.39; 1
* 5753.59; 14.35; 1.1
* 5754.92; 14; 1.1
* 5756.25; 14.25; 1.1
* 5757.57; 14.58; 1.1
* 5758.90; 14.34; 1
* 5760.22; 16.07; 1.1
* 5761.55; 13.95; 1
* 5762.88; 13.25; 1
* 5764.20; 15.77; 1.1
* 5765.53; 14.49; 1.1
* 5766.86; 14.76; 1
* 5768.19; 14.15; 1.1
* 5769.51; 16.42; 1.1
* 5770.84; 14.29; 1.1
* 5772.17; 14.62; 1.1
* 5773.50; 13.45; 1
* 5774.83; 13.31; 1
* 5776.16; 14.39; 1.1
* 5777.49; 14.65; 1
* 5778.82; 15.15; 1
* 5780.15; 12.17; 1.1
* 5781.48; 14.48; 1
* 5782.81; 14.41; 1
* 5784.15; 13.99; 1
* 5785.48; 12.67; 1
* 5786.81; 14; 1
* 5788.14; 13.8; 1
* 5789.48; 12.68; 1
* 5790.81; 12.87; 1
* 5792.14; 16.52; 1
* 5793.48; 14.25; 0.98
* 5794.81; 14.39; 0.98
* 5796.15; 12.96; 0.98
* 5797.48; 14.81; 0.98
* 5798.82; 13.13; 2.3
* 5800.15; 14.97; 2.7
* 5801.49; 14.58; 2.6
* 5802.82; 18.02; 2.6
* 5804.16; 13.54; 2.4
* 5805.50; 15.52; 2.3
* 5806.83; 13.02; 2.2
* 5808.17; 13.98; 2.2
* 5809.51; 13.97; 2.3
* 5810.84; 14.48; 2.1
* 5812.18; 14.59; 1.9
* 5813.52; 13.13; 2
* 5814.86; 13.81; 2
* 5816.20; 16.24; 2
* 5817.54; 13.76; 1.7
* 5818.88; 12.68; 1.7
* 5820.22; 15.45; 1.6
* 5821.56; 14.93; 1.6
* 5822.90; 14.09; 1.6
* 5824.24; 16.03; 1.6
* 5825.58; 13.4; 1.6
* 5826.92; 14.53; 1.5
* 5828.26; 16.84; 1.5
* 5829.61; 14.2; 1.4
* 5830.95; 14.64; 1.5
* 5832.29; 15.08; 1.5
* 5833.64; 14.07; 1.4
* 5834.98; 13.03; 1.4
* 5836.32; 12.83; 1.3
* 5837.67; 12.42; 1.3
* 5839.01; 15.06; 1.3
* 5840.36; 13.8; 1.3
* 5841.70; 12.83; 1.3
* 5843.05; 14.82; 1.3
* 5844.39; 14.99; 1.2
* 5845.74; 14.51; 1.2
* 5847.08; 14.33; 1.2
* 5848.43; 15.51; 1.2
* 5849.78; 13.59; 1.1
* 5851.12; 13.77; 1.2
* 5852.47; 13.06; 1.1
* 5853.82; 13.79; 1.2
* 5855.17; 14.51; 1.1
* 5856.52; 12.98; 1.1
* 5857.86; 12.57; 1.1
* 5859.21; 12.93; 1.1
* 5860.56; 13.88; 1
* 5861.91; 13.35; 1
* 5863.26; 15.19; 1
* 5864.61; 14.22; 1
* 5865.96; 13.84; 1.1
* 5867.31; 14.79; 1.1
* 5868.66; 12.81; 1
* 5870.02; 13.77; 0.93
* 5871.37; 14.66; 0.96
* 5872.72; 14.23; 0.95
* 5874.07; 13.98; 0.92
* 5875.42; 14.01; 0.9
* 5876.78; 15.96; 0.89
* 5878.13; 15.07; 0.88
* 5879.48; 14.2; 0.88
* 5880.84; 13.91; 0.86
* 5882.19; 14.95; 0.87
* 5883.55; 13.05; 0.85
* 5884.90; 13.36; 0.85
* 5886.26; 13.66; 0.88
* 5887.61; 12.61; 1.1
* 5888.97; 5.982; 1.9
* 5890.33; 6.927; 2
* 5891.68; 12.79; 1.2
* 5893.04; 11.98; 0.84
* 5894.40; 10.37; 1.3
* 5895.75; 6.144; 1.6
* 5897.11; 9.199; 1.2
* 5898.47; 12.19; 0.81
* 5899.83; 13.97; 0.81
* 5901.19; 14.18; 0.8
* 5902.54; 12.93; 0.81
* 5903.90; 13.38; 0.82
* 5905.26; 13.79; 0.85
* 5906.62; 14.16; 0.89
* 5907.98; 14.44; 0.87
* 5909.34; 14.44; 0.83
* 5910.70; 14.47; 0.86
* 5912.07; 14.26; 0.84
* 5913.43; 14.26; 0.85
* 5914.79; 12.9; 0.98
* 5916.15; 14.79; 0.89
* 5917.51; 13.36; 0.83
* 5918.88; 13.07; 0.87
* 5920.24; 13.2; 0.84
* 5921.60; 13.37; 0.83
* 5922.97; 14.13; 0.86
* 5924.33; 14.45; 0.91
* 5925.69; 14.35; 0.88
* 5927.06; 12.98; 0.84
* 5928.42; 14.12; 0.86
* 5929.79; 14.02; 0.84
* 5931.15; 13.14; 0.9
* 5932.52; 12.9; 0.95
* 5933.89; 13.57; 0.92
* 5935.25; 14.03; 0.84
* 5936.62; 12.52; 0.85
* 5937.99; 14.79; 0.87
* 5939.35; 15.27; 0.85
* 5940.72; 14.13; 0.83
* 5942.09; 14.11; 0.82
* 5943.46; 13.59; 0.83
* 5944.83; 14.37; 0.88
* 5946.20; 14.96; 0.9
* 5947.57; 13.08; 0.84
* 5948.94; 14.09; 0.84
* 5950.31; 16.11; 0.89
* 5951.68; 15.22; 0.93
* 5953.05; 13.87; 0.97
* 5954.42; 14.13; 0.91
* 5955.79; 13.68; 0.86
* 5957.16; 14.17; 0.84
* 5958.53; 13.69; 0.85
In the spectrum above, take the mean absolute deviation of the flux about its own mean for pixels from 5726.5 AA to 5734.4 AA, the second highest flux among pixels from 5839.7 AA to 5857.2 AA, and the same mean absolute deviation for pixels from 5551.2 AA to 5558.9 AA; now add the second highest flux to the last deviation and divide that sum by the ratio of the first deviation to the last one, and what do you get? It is 12.7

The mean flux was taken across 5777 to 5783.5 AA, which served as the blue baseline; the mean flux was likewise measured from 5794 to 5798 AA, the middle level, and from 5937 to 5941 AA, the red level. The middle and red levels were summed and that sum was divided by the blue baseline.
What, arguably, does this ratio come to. 2.03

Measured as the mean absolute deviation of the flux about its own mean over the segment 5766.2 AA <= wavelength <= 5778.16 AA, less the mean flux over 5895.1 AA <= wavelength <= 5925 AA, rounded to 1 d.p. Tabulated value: -12.6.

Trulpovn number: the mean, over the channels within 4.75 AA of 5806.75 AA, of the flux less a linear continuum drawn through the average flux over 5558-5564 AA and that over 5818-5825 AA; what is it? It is 0.1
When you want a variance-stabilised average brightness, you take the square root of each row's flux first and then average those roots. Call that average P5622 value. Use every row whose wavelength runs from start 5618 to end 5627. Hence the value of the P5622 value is 3.64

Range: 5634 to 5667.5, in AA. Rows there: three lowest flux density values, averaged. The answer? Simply 12.3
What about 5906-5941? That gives 12.8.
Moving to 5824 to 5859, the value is 12.6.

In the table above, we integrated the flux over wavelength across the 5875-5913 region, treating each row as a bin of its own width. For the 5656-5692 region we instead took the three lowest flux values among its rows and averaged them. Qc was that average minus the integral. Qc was -471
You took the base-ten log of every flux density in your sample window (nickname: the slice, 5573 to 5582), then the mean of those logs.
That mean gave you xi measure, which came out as 1.13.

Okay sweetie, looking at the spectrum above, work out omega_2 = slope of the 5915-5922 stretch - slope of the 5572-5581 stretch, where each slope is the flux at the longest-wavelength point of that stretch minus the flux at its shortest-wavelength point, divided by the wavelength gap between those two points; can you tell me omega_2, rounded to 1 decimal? -0.6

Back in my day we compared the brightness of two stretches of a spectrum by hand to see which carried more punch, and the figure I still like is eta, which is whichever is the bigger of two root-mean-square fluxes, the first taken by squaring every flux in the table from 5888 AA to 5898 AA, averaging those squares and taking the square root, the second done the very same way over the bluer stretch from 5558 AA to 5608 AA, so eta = 13.5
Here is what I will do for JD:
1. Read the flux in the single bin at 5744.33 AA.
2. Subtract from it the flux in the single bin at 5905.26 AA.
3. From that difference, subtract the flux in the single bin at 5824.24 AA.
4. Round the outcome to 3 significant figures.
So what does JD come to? -16.0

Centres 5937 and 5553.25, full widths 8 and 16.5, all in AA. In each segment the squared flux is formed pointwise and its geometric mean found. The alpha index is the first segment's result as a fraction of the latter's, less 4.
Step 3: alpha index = -3.00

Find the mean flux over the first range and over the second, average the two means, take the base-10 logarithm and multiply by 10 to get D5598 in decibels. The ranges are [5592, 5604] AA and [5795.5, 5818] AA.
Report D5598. 11.3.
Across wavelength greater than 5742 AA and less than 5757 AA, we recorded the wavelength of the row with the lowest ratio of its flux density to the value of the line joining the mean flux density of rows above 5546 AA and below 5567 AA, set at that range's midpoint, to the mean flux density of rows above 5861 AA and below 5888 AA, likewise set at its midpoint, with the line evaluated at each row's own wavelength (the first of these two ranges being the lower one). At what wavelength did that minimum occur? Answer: 5752.27 AA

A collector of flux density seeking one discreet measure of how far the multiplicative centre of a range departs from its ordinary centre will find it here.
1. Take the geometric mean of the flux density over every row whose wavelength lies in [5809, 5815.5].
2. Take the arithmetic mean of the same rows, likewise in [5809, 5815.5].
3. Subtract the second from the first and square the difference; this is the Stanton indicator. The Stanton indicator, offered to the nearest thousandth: 0.000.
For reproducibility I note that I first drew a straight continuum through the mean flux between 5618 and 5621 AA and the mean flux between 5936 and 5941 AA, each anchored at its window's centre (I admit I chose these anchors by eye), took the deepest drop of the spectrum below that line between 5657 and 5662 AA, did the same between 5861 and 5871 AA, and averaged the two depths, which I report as 1.0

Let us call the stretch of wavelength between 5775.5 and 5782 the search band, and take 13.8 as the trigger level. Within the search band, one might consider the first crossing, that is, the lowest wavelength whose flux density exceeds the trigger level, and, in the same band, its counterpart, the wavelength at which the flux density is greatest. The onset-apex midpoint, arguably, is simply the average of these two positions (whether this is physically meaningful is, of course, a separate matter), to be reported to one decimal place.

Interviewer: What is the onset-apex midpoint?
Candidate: 5777.5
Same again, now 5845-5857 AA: 5847.1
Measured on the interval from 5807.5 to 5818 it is 5812.2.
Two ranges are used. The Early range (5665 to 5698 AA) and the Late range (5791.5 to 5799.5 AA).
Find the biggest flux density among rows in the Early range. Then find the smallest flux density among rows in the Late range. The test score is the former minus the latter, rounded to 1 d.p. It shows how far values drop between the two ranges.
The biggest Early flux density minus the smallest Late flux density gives 3.8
